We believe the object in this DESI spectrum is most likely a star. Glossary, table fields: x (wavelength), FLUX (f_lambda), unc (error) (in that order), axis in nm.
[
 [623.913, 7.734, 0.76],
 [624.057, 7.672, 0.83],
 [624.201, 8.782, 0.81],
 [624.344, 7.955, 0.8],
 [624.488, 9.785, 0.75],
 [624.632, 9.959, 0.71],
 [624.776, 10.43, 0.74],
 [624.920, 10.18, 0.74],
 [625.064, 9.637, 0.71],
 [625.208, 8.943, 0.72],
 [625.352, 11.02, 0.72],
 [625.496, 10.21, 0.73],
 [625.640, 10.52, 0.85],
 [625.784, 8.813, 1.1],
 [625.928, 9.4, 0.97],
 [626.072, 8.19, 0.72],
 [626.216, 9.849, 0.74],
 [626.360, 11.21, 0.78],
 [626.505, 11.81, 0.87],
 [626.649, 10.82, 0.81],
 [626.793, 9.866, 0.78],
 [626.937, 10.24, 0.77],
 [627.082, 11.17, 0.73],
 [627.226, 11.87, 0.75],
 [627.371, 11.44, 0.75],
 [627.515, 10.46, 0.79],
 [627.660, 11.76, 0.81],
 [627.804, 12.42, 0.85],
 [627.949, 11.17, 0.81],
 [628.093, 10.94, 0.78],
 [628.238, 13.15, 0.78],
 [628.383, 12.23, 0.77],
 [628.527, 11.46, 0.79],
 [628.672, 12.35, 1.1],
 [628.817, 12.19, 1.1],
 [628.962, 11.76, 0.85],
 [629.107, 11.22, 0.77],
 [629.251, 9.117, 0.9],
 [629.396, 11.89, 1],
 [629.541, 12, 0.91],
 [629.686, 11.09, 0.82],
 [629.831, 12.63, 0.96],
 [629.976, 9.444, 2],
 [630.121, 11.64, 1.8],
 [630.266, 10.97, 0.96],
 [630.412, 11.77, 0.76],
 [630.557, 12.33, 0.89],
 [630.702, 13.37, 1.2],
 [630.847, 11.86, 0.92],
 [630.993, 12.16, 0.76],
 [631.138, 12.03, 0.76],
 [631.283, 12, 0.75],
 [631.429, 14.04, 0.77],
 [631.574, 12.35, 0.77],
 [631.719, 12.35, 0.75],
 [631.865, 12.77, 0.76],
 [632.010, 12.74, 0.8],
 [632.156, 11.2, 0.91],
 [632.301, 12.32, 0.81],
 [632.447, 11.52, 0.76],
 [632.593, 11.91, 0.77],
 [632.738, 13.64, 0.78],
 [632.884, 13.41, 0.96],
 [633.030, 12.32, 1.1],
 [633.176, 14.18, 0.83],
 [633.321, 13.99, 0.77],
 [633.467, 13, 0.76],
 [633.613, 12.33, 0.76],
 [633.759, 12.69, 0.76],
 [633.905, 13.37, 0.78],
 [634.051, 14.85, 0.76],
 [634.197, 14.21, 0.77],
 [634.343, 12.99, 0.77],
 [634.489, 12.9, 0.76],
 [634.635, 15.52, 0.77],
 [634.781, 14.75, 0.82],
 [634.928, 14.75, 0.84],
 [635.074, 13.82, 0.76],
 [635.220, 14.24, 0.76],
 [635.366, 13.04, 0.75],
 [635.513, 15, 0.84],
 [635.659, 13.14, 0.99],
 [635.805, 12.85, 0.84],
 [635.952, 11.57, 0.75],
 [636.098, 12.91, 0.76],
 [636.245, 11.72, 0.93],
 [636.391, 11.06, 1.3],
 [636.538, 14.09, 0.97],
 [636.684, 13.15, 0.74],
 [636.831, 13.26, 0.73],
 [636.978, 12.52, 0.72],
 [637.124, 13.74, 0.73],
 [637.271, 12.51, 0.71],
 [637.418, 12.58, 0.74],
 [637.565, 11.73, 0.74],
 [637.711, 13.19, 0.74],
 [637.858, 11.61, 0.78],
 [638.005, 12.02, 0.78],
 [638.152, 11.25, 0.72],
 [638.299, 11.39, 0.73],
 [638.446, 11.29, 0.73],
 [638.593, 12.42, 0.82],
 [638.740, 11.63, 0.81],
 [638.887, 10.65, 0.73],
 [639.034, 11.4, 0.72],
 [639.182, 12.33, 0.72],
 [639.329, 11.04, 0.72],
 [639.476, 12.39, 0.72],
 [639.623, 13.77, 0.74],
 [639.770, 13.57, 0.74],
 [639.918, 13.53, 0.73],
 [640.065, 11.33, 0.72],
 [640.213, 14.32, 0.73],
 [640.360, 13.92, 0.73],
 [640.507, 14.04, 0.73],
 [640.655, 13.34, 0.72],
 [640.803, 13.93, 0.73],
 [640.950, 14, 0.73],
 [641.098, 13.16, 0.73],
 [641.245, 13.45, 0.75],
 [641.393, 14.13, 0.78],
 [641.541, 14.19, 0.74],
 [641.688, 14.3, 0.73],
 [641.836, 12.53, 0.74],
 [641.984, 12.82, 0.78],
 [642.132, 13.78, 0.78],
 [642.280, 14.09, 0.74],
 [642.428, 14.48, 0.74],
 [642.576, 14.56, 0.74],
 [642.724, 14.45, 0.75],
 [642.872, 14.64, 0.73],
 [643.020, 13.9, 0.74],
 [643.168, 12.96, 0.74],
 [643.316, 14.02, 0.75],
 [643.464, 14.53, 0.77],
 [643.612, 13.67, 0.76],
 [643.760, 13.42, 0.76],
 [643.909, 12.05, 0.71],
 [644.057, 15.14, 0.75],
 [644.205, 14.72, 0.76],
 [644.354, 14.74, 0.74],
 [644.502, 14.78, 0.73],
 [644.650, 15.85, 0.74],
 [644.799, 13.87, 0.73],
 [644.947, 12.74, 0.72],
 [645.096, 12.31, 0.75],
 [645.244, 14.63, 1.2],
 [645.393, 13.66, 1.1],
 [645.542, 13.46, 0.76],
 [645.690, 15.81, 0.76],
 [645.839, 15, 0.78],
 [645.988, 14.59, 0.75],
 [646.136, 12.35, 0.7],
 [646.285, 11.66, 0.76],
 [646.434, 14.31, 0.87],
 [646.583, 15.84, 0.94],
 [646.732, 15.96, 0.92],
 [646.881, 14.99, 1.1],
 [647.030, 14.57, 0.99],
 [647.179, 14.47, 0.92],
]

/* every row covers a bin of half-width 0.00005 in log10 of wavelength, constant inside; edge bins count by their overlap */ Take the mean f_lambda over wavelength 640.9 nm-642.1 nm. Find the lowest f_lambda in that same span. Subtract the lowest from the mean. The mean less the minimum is 1.0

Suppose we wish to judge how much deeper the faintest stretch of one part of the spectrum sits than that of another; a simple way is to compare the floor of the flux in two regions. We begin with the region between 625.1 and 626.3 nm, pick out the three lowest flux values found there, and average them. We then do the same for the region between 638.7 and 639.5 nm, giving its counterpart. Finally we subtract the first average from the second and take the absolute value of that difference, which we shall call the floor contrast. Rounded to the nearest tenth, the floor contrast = 2.4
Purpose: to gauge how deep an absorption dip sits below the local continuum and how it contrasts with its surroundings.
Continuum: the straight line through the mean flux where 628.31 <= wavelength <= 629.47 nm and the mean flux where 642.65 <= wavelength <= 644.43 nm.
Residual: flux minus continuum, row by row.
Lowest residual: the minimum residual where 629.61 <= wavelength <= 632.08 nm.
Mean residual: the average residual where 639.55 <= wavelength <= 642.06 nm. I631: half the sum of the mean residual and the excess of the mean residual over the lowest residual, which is 1.1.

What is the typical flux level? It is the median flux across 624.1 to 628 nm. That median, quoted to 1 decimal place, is 10.2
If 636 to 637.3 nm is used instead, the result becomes 12.9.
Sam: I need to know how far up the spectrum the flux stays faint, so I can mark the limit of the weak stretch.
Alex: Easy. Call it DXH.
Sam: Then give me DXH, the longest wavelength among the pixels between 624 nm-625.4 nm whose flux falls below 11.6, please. 625.352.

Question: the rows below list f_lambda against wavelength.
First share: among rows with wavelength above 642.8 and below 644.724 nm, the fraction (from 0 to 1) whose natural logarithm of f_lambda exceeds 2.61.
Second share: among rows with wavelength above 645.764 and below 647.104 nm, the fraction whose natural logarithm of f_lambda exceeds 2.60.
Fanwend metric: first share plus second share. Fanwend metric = 1.5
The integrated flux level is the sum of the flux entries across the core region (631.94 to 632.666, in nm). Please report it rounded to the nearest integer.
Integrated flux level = 60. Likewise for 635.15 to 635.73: 55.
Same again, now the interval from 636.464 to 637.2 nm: 67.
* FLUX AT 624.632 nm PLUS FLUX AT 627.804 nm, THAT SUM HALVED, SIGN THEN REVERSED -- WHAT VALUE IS -11.2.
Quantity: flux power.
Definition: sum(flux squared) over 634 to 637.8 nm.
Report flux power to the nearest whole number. 4640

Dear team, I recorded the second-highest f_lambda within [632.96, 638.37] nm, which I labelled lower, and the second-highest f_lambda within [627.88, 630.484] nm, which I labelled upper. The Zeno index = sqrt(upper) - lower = -11.4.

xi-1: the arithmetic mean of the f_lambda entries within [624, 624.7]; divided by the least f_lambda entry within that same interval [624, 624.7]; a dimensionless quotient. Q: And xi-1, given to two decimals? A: 1.15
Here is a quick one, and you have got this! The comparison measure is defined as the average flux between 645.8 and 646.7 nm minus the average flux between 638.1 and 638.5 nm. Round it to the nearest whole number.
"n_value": 3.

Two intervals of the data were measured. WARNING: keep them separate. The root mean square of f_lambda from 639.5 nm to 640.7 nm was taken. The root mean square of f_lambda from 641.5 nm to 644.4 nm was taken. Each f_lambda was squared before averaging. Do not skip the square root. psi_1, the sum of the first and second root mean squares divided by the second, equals 1.97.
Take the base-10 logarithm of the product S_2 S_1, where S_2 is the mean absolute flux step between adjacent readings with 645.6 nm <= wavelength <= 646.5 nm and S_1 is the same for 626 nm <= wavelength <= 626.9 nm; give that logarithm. 0.18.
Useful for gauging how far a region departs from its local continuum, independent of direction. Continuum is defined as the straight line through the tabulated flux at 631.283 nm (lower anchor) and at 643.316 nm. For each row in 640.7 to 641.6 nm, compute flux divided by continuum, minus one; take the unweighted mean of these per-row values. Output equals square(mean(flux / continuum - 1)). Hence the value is 0.0001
